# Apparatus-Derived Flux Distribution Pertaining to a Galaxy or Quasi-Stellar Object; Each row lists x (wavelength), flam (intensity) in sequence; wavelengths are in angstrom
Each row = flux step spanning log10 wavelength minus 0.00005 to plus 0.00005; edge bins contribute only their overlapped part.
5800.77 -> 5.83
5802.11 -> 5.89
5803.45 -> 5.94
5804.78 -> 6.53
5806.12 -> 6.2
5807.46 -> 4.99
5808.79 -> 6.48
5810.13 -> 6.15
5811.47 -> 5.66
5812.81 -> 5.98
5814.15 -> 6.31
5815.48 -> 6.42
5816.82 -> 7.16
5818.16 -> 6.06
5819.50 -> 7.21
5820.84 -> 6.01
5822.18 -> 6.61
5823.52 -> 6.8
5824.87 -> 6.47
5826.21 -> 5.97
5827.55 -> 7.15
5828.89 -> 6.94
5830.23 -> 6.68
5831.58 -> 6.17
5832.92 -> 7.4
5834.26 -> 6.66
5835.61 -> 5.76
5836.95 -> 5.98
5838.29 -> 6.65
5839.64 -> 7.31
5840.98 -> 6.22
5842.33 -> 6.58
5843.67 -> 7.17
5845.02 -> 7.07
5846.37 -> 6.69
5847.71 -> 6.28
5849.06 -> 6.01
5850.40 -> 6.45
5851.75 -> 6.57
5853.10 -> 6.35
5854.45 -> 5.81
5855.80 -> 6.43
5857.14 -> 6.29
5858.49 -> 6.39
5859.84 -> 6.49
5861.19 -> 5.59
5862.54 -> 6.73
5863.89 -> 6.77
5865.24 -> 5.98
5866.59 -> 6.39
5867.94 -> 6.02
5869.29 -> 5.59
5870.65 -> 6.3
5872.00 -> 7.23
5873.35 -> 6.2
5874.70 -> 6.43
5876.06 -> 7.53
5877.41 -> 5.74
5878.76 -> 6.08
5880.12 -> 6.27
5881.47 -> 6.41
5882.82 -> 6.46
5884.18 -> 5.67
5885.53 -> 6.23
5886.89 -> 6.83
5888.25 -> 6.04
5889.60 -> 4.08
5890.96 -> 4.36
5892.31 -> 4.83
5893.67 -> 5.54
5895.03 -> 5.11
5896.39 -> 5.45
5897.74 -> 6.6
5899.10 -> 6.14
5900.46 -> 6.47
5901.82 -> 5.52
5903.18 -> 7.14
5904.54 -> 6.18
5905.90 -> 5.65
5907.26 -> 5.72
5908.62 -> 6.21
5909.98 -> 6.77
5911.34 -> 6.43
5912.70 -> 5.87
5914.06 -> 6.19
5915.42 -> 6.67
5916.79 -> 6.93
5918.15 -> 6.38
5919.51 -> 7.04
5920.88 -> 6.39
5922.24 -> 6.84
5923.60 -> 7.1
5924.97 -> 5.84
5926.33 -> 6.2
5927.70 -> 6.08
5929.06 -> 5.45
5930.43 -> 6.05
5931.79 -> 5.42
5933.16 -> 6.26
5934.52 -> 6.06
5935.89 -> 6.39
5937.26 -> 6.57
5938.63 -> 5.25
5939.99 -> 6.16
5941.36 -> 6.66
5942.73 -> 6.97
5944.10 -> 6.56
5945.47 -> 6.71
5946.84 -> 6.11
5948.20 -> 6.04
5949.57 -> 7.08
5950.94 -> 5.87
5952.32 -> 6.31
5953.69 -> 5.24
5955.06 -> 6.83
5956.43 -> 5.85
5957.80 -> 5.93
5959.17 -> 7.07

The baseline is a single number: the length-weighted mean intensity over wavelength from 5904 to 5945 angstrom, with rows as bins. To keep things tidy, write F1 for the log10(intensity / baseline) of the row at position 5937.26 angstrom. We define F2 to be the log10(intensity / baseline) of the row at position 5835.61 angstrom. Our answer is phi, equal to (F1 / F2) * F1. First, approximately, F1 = 0.02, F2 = -0.04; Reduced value -0.01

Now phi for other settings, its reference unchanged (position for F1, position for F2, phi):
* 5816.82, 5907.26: -0.08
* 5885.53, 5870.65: 0.01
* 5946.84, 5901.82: 0.00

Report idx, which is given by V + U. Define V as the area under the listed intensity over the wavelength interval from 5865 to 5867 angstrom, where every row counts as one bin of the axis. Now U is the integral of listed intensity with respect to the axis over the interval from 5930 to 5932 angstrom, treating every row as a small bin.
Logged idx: 24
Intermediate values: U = 12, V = 12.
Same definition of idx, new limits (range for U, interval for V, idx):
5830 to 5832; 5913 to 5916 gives 32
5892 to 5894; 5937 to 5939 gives 22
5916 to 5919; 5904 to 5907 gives 38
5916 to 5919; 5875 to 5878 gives 40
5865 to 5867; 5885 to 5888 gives 32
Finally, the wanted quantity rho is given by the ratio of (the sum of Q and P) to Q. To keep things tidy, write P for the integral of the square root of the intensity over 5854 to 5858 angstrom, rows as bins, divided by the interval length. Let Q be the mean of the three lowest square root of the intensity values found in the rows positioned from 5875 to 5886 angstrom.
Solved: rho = 2.03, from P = 2.49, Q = 2.41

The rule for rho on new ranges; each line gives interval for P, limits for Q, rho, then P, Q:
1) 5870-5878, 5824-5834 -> 2.03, 2.56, 2.49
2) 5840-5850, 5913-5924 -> 2.02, 2.57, 2.51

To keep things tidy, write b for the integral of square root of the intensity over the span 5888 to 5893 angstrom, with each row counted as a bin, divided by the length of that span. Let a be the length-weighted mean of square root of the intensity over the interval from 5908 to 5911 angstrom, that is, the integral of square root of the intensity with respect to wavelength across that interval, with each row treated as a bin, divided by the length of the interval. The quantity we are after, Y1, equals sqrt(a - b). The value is 0.61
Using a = 2.55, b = 2.17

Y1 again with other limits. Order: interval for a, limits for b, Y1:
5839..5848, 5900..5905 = 0.30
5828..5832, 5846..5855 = 0.26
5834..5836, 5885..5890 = 0.25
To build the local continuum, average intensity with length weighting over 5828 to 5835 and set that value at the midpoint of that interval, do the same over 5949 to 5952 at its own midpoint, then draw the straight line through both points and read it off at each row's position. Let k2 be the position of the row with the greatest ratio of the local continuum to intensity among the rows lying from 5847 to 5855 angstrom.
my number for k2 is 5854.45 angstrom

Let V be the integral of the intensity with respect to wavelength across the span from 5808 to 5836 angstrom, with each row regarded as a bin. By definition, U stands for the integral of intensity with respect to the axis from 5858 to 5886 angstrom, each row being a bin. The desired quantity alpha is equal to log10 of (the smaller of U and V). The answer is 2.247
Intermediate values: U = 177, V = 181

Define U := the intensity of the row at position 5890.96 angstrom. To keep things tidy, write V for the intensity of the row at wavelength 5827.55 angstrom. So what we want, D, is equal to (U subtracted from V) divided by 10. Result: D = 0.28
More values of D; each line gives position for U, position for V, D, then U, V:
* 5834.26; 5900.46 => -0.02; 6.66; 6.47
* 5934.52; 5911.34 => 0.04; 6.06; 6.43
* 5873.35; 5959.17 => 0.09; 6.2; 7.07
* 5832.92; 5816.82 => -0.02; 7.4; 7.16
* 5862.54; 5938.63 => -0.15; 6.73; 5.25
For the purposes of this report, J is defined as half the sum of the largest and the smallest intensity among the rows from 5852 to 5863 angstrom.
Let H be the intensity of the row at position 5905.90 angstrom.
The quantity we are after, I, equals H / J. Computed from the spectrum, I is 0.92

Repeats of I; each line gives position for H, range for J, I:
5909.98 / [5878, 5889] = 1.08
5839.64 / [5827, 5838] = 1.11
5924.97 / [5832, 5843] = 0.89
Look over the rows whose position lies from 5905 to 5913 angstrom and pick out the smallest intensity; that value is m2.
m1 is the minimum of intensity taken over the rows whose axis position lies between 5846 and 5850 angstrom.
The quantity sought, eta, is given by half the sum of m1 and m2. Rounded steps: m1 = 6.01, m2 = 5.65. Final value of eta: 5.83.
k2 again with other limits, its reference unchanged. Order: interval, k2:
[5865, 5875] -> 5869.29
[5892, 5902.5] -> 5892.31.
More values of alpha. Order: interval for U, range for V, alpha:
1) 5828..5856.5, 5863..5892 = 2.249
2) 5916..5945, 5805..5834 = 2.263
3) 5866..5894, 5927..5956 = 2.226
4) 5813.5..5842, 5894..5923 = 2.259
